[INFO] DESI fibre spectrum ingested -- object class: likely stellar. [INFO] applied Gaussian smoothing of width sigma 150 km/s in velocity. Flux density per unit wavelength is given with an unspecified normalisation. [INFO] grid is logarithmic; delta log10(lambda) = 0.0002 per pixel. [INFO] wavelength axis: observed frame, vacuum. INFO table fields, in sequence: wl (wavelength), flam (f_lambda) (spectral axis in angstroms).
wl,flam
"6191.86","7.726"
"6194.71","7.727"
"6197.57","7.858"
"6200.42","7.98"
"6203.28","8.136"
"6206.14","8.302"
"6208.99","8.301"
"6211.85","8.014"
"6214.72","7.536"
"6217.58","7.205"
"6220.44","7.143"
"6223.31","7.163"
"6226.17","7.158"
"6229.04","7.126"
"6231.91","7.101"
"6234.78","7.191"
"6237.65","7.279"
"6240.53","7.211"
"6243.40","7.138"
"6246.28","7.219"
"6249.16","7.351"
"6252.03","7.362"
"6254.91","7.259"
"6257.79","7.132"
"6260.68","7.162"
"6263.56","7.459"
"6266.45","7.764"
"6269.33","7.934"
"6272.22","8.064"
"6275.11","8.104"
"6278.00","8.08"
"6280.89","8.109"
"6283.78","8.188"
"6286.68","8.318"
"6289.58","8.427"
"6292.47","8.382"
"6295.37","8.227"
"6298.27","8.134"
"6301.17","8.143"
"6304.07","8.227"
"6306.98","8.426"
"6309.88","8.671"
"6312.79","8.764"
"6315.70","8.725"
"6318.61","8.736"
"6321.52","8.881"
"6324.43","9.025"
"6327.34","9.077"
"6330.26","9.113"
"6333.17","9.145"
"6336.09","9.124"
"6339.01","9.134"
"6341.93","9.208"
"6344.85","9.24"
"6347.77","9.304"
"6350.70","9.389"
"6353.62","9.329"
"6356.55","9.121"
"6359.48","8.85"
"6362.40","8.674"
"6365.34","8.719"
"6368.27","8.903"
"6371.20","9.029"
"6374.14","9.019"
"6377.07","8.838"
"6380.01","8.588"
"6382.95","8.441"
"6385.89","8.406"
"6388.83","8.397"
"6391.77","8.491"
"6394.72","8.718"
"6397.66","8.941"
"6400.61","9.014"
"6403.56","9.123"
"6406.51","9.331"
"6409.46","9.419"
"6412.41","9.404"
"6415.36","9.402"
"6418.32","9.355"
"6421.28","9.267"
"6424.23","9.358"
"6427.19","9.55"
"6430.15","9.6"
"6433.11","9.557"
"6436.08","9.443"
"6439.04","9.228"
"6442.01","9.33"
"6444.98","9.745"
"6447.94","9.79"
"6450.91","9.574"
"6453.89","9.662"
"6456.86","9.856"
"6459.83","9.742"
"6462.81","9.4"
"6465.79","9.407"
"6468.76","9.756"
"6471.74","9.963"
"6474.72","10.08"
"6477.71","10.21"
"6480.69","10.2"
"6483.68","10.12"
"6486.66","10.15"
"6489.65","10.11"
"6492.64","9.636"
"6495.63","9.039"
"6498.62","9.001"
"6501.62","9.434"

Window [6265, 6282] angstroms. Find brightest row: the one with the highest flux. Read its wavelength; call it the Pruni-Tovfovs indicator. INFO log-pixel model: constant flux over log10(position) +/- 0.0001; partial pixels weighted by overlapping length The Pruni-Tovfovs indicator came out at 6280.89 angstroms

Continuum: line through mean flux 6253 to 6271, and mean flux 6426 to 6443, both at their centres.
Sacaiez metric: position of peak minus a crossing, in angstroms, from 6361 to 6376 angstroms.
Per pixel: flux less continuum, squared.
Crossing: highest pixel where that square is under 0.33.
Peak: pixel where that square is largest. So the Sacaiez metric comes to -2.9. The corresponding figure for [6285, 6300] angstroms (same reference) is -8.7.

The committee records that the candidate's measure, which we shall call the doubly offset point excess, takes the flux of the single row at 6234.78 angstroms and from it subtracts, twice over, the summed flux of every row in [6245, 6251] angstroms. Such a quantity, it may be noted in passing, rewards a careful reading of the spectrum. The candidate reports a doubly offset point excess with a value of -22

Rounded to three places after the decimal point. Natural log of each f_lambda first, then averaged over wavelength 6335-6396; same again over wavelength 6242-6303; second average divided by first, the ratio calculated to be 0.940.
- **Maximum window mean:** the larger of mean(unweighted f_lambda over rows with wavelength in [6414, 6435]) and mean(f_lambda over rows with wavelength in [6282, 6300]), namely 9.44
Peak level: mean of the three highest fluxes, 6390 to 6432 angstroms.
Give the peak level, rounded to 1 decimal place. 9.5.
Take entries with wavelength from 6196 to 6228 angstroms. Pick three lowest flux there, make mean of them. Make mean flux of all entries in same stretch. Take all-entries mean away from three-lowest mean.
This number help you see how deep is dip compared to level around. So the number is -0.55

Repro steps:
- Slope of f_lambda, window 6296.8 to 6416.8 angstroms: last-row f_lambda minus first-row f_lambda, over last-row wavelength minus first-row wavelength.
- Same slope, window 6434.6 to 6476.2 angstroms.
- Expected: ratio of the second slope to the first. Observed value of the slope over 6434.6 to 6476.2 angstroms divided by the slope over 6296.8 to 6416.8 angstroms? 1.5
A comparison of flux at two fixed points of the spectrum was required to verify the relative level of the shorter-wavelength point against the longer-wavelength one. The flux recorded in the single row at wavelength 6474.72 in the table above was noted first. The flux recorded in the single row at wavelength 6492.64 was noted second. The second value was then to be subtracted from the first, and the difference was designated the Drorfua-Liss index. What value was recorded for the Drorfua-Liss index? 0.4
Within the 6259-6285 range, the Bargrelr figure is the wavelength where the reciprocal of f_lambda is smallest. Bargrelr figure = 6283.78 angstroms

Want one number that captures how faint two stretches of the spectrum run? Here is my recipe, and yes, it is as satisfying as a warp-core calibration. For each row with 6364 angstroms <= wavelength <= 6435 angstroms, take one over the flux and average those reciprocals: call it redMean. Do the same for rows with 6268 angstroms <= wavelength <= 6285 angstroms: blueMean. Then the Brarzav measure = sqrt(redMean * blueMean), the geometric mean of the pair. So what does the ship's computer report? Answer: 0.117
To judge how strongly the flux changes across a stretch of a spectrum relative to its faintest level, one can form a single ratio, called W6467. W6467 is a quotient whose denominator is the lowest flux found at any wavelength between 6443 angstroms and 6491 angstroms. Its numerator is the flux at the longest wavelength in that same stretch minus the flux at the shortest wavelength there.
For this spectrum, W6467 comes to 0.039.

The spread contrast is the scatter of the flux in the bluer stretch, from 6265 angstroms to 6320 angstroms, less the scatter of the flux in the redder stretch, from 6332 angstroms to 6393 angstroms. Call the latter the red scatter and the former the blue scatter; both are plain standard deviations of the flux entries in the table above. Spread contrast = -0.04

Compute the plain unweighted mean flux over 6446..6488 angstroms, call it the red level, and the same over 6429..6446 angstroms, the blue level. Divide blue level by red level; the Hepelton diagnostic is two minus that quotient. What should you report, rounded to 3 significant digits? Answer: 1.04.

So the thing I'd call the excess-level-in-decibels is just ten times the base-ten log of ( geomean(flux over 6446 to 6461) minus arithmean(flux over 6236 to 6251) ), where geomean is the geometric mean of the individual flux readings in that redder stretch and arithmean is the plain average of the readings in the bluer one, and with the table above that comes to 4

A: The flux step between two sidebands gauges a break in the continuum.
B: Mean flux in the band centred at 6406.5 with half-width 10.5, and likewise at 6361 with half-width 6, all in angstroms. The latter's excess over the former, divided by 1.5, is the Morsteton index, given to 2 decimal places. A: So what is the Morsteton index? -0.26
